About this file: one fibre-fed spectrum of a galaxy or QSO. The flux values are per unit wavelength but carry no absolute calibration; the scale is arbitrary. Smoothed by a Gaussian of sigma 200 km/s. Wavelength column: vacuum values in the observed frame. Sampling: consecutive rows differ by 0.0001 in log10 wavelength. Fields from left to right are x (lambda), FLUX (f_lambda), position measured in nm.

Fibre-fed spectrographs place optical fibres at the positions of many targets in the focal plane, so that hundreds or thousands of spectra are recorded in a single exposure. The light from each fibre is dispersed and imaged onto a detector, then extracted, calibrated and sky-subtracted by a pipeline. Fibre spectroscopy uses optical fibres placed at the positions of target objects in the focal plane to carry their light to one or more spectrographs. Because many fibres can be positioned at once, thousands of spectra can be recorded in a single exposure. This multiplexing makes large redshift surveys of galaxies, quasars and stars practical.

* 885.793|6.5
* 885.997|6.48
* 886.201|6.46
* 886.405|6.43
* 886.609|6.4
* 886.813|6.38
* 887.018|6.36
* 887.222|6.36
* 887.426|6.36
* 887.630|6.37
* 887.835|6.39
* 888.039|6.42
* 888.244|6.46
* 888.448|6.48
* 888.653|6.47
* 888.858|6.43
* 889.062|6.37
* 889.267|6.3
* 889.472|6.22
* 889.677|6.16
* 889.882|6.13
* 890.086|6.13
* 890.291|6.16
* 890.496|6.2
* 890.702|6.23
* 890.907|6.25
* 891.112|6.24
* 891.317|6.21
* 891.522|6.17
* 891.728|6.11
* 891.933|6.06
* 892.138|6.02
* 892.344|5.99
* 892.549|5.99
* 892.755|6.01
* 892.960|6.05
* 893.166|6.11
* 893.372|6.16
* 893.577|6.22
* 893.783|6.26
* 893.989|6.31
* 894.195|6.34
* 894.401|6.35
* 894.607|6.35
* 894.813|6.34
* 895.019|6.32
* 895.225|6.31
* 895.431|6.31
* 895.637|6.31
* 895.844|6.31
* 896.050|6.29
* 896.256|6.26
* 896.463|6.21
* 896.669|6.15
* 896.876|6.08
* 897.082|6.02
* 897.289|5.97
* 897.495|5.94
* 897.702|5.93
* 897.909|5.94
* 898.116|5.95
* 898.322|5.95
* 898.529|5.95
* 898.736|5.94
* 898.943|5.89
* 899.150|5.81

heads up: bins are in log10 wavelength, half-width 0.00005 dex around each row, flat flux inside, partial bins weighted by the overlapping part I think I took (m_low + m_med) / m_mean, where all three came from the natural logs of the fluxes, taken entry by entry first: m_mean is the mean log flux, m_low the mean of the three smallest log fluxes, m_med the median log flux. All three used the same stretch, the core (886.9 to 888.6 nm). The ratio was 1.995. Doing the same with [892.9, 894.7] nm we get 1.990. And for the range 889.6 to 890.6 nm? 1.999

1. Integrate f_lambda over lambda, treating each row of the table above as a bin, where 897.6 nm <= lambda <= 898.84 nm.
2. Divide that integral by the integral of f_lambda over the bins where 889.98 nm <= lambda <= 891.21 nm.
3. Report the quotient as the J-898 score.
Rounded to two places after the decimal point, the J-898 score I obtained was 0.97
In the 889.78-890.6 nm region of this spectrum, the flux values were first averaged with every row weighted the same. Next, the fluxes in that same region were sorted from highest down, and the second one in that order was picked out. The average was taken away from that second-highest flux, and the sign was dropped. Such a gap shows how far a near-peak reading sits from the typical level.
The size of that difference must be 0.005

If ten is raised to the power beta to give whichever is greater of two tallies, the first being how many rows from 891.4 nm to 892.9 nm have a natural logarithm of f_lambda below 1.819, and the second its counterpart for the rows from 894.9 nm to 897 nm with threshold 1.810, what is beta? 0.78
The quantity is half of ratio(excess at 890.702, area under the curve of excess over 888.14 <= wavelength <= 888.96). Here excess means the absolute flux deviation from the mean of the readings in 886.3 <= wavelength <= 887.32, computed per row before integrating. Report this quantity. 1.3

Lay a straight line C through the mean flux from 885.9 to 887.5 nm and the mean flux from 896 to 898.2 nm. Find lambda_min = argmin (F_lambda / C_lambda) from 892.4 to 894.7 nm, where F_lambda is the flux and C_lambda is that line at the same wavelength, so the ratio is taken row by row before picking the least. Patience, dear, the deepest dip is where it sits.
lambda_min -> 892.549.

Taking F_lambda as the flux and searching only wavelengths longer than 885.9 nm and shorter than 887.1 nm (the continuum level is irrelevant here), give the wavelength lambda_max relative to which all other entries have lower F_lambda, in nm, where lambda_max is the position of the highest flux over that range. 885.997 nm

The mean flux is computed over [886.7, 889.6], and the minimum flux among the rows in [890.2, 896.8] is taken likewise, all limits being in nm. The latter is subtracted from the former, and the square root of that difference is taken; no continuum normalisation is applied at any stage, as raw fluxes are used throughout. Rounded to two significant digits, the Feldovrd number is 0.63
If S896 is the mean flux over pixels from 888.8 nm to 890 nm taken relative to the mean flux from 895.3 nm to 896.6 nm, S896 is 1.00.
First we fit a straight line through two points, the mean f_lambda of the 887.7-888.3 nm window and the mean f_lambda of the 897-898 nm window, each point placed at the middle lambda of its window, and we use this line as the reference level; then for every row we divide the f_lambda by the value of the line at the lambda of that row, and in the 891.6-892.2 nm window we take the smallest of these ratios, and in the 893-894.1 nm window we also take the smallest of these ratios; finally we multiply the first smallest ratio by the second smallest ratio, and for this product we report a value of 0.96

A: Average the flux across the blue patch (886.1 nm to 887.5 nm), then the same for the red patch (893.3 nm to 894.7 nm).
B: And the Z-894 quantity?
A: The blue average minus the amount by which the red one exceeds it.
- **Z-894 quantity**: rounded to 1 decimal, 6.5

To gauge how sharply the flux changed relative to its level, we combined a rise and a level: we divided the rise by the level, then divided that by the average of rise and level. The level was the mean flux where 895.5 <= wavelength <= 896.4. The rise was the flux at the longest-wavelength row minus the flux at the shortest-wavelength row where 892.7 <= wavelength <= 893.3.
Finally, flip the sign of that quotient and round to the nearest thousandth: -0.005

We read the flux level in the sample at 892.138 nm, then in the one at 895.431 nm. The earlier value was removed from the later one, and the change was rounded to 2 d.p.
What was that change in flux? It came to 0.29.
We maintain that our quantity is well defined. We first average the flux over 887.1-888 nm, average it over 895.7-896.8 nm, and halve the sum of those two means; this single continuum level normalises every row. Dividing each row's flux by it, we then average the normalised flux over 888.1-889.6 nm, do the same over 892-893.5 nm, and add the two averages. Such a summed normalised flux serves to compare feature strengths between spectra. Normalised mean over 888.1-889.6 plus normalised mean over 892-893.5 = 1.97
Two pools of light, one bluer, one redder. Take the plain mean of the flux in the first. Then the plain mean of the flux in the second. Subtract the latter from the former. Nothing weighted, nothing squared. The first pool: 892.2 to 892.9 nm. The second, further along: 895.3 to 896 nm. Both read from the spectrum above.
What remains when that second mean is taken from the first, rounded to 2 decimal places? -0.31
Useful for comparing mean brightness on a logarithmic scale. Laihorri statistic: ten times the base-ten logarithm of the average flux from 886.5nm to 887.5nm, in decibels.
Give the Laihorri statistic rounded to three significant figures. 8.04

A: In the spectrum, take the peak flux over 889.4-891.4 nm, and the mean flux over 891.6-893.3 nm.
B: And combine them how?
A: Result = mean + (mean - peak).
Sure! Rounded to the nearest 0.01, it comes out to 5.84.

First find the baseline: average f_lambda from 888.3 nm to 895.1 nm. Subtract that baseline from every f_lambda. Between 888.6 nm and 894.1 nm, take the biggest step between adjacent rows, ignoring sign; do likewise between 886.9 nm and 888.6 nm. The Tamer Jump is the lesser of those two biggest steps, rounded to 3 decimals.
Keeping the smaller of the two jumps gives 0.040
